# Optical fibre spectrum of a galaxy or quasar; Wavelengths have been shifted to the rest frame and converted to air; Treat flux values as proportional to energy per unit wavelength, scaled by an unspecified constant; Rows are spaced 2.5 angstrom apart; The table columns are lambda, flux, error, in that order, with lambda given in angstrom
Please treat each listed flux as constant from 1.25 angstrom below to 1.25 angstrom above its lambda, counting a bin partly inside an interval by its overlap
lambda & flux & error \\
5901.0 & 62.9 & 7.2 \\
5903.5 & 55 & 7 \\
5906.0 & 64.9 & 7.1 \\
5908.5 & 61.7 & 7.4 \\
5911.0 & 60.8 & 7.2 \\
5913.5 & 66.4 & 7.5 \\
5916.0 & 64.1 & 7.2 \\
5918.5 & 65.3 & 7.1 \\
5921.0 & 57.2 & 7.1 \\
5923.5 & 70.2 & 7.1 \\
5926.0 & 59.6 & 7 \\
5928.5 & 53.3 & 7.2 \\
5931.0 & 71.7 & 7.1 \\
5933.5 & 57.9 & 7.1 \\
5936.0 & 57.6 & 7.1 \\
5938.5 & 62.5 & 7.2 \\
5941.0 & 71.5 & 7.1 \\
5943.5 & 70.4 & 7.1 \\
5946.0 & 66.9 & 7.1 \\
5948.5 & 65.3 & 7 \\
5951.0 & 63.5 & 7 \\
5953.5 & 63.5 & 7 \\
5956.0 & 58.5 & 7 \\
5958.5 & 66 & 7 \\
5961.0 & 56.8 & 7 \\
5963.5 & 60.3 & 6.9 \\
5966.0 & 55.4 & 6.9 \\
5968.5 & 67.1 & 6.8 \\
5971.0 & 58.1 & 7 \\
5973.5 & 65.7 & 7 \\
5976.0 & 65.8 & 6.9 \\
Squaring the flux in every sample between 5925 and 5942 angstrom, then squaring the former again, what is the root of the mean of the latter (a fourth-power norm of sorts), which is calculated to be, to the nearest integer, 3978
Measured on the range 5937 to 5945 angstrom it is 4689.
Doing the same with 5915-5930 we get 3889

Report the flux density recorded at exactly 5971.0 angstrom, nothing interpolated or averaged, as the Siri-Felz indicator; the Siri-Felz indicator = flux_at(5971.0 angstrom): 58.1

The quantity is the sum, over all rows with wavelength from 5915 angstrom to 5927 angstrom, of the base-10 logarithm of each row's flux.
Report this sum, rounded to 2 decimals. 9.00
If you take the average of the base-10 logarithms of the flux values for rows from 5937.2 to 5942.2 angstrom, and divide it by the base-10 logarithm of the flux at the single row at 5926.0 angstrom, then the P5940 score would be 1.03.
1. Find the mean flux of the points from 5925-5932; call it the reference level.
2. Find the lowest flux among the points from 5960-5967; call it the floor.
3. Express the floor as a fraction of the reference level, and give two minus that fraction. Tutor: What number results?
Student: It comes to 1.10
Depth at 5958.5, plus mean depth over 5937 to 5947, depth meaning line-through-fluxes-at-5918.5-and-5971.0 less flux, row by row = -12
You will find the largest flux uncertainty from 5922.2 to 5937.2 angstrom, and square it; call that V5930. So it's 52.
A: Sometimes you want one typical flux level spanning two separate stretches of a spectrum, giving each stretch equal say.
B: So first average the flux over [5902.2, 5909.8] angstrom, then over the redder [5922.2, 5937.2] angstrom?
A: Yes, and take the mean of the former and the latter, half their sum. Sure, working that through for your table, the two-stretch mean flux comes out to 61.1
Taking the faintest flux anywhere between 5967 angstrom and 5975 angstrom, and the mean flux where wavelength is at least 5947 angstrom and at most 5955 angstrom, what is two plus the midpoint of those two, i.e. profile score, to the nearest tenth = 63.1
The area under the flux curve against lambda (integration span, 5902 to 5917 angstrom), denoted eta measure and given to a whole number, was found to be 932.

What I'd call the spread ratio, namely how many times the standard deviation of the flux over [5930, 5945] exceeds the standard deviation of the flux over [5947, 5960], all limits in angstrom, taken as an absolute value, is 2.3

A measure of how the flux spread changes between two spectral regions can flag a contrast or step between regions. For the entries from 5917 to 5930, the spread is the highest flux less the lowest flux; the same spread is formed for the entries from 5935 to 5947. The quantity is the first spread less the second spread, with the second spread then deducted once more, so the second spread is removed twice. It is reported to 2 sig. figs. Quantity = -11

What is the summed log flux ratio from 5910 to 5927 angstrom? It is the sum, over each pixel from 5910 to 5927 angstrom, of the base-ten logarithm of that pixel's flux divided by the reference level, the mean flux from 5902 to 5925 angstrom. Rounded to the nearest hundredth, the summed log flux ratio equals 0.02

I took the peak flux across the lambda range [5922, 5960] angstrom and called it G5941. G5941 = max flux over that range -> 71.7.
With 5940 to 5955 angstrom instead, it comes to 71.5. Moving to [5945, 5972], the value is 67.1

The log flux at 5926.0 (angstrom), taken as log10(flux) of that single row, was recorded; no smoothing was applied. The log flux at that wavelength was 1.78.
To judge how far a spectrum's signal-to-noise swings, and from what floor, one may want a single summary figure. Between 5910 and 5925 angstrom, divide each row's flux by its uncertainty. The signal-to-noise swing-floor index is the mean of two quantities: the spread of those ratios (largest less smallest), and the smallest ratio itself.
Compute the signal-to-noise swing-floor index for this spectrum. 4.94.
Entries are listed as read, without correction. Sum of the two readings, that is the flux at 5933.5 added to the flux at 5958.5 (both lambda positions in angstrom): 124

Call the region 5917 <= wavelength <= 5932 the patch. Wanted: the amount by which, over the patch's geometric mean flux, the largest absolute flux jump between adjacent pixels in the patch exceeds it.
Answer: -44.1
